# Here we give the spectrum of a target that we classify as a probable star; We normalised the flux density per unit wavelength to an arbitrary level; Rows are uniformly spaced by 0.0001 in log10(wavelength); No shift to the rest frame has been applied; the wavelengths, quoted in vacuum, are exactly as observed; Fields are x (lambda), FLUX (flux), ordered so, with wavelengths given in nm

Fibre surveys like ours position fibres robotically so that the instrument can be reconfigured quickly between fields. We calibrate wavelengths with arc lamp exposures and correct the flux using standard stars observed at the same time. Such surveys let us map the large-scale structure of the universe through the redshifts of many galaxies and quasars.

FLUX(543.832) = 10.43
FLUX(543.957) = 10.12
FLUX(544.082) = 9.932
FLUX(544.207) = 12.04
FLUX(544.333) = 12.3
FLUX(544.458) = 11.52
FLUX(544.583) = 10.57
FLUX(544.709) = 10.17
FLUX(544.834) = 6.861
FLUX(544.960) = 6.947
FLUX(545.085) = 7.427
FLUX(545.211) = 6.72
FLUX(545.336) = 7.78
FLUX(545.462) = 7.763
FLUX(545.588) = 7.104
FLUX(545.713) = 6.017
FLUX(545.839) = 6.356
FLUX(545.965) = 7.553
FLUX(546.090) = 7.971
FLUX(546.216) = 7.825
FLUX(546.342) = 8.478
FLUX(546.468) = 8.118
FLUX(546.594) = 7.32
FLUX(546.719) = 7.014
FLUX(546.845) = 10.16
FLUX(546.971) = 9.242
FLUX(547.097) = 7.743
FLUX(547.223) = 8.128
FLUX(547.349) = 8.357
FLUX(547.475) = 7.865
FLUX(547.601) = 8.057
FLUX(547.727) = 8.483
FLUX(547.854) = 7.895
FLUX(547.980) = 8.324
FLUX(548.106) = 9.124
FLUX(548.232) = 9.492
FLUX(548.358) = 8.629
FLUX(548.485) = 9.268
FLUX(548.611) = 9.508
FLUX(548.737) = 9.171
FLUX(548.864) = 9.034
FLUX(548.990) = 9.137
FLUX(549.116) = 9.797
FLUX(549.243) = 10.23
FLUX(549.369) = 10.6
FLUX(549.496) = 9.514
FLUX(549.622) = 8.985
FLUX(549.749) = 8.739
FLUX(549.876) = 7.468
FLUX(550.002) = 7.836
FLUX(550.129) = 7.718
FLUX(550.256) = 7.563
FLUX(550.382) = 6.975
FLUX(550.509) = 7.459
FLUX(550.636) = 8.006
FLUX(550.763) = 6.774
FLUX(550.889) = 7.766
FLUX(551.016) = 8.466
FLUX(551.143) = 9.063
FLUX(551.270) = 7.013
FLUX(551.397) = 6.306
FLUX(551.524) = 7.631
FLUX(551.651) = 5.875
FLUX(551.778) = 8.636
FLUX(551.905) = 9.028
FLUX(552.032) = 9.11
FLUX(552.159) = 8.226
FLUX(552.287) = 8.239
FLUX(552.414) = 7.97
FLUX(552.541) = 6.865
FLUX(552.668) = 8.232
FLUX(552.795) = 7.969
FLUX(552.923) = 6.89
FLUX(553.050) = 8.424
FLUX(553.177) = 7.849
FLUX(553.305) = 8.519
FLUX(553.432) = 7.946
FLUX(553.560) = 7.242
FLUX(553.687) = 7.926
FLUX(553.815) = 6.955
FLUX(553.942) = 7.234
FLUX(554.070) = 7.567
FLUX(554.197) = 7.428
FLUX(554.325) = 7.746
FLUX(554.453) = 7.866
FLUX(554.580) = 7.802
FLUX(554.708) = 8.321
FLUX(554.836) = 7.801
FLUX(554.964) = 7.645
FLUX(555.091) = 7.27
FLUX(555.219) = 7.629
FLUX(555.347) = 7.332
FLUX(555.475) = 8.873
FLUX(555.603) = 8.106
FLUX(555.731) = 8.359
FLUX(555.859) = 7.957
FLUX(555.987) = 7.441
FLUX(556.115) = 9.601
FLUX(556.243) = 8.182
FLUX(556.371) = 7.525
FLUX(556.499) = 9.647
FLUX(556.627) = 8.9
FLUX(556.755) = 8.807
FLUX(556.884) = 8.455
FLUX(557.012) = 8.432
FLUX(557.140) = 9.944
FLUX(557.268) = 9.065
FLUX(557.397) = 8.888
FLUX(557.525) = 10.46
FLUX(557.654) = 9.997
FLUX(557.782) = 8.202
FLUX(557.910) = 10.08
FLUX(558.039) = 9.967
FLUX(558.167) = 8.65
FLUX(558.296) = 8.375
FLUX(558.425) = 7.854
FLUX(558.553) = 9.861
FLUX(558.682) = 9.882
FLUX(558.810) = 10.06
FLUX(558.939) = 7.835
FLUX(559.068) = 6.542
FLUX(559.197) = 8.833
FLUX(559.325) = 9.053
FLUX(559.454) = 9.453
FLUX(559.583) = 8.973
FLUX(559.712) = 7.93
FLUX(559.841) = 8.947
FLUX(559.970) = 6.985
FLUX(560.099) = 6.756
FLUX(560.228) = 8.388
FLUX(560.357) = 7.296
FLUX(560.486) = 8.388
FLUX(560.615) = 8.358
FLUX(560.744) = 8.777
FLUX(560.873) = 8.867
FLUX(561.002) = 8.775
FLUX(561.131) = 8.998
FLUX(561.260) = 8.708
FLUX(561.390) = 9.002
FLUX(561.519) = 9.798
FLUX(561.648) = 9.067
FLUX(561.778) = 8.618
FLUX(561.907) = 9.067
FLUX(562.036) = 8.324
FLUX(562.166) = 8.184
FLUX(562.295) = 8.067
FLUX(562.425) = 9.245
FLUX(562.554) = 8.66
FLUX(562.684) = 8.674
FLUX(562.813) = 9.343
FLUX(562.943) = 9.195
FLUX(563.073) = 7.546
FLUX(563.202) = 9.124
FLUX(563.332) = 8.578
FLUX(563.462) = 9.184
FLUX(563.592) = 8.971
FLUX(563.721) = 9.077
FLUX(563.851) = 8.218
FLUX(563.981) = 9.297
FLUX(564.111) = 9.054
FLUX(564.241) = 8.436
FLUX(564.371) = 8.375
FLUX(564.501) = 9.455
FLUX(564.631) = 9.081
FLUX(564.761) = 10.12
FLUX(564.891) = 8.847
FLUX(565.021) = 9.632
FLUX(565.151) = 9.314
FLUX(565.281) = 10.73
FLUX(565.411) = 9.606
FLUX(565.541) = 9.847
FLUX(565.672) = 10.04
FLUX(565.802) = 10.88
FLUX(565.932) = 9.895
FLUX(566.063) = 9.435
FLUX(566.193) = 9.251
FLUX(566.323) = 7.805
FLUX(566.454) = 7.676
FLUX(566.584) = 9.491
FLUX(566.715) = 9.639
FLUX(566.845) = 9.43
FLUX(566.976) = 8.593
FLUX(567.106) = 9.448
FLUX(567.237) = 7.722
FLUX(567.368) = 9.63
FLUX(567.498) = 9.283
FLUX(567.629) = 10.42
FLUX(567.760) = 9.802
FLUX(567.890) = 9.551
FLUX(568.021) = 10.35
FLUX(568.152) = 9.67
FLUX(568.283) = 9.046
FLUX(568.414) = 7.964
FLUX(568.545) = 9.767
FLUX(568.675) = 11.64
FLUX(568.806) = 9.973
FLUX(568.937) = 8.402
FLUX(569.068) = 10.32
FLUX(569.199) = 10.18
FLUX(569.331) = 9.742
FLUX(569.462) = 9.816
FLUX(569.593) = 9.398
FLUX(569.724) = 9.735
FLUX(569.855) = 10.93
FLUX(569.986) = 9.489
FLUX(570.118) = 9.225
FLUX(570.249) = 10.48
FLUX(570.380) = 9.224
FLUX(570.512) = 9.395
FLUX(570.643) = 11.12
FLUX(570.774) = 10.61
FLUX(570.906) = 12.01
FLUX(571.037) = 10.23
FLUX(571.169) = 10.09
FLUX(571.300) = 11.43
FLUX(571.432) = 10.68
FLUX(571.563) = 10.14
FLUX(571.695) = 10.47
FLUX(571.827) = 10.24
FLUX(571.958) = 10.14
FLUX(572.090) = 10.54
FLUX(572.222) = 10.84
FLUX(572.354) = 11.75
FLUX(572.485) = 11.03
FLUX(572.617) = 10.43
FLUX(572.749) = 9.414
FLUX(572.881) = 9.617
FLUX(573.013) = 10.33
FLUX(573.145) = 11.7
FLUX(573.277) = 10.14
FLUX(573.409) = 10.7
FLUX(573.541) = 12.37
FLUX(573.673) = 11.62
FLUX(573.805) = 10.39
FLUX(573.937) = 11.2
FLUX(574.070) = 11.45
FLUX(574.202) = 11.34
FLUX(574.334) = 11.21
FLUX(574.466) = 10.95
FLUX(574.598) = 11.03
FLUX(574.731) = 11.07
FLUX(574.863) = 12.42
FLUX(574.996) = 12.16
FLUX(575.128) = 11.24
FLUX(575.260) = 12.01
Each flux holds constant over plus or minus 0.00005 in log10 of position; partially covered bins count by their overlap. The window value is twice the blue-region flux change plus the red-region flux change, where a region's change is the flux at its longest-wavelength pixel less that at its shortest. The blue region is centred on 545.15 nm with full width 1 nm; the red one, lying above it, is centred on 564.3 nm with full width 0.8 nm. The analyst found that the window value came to -6.3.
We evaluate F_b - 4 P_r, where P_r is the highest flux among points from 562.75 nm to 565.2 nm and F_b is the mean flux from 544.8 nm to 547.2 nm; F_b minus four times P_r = -32.9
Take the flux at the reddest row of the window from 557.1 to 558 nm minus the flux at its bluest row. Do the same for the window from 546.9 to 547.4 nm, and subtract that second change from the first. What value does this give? 1.02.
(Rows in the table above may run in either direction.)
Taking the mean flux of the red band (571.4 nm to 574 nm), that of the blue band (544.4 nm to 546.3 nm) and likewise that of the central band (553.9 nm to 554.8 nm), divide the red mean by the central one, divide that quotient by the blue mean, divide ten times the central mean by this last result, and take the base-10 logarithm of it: 2.64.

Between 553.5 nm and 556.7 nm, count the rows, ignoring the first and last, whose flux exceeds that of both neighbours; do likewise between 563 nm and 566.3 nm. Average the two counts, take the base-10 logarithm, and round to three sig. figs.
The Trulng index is 0.954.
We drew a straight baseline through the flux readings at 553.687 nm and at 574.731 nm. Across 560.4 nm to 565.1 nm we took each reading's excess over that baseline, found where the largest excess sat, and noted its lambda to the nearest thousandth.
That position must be 561.519 nm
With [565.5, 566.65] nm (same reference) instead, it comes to 565.802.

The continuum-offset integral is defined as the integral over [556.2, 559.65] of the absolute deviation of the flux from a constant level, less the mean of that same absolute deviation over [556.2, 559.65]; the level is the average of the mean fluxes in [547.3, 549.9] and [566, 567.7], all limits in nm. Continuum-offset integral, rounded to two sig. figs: 1.8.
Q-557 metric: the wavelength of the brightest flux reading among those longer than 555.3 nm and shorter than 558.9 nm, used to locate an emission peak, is 557.525 nm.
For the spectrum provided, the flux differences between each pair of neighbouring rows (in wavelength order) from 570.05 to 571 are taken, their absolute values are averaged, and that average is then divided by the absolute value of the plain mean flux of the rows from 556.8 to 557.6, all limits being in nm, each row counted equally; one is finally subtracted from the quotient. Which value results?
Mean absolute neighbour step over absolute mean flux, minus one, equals -0.89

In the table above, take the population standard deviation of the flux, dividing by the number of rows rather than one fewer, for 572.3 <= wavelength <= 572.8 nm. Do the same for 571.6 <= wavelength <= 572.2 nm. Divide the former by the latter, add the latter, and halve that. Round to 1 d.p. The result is 2.7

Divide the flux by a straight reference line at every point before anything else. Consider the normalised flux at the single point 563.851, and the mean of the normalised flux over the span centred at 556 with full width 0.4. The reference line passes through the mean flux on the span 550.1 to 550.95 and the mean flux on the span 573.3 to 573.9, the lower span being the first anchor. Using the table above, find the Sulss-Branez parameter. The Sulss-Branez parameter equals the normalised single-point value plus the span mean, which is 1.85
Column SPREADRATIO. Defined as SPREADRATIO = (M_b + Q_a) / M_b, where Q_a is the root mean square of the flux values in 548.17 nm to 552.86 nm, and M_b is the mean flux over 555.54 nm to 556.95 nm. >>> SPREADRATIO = 1.99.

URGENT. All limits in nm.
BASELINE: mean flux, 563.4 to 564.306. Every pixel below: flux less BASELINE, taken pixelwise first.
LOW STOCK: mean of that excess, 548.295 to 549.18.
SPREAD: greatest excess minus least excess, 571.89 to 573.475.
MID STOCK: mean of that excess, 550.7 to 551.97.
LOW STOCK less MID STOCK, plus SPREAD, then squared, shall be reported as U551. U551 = 15.2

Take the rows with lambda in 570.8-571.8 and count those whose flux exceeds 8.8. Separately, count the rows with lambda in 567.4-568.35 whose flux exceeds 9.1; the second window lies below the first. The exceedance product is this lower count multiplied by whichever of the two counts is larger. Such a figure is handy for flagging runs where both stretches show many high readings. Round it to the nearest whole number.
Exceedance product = 42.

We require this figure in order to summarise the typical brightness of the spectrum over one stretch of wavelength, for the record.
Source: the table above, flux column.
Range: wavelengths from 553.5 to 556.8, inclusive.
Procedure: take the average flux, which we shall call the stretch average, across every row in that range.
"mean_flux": 8.0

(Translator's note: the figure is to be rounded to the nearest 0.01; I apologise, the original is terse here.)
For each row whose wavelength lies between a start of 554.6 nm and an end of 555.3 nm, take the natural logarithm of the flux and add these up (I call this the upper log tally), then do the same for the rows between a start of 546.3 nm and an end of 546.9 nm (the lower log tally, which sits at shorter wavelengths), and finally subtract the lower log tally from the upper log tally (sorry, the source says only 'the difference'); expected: -0.27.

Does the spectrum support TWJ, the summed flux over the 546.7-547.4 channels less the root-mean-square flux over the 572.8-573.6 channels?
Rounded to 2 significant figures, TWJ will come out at 40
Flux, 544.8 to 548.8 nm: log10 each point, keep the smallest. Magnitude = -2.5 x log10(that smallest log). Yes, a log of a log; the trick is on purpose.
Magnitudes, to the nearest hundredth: 0.27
